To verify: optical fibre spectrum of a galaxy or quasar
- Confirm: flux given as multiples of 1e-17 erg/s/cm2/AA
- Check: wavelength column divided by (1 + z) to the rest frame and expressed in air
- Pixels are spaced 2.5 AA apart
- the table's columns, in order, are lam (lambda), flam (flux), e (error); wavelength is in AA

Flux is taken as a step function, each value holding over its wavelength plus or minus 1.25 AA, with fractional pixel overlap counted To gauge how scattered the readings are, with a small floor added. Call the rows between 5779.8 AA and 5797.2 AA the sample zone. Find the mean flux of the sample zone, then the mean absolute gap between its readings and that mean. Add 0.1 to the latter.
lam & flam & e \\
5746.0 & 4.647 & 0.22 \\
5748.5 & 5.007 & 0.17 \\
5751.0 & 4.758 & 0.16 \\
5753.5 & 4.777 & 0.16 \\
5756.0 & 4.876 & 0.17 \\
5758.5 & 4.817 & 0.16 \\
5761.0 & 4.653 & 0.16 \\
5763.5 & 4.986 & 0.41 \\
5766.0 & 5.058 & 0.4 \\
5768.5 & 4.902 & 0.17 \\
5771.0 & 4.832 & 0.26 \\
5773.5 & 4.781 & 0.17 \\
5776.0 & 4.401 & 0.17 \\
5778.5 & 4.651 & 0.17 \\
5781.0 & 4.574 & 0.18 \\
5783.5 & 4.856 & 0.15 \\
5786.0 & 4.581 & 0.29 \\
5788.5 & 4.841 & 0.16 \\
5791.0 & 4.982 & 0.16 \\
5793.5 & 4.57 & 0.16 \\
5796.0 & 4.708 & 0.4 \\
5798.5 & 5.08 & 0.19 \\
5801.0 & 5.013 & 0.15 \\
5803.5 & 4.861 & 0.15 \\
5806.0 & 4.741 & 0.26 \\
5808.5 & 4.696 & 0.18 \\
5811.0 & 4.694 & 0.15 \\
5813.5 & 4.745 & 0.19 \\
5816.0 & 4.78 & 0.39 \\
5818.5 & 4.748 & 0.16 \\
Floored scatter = 0.239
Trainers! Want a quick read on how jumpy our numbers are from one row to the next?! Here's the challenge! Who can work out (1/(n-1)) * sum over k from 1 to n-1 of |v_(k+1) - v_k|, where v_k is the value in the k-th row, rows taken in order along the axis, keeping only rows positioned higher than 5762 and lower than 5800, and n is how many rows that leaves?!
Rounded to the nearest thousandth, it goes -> 0.210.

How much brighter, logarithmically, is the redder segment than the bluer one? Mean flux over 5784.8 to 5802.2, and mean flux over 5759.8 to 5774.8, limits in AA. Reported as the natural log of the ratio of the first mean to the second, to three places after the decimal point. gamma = -0.009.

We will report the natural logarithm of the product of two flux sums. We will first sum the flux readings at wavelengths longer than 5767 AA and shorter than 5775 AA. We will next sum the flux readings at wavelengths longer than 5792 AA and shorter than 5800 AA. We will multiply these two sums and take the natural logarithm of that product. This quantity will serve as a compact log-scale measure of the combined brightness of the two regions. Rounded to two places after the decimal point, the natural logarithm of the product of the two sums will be 5.34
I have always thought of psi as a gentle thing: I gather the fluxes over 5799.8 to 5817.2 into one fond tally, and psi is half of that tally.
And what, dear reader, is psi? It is 17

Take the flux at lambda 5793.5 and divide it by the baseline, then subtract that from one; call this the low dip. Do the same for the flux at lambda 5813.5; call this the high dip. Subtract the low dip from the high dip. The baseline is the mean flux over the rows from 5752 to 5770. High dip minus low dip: -0.04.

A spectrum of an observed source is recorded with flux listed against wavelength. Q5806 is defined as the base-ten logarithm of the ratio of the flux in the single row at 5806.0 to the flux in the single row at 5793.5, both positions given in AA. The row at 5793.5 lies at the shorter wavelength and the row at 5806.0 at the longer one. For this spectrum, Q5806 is 0.02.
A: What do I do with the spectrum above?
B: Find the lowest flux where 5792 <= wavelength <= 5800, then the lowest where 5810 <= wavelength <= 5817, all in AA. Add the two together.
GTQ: 9.26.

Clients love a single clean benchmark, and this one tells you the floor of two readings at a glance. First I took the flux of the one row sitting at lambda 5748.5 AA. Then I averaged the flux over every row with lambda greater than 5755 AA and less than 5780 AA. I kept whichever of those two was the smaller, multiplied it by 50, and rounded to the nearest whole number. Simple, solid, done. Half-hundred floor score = 240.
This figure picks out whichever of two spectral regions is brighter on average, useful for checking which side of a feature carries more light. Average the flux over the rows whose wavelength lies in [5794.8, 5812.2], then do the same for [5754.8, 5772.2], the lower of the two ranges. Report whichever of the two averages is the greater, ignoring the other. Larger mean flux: 4.87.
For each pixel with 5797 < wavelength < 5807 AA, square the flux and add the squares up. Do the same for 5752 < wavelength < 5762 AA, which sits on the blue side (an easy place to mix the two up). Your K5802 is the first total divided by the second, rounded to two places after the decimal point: 1.06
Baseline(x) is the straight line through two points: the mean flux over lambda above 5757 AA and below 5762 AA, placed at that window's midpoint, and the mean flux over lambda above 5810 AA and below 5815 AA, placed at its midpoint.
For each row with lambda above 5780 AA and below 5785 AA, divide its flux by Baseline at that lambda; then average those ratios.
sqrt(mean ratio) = 1.00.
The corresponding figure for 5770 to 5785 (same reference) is 0.99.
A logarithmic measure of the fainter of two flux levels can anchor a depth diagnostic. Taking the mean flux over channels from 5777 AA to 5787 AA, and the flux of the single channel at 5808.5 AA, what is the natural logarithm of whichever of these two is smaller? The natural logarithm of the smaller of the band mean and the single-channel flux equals 1.54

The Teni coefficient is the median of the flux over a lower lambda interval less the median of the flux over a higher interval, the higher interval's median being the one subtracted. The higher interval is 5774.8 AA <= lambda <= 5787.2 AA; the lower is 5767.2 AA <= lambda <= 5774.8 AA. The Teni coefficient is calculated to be 0.25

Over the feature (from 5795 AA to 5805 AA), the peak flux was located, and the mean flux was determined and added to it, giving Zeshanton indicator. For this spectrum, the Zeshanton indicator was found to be 10.00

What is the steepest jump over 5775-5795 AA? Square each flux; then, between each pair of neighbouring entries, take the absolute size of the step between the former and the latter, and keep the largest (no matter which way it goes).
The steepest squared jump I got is 3.94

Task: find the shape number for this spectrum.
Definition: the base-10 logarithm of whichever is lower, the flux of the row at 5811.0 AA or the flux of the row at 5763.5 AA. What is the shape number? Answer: 0.672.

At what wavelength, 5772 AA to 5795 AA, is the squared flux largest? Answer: 5791.0 AA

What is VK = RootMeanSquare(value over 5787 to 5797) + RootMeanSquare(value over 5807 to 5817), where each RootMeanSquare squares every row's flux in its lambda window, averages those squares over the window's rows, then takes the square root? 9.51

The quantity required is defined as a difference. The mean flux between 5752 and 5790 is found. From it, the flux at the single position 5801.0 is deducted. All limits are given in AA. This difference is -0.24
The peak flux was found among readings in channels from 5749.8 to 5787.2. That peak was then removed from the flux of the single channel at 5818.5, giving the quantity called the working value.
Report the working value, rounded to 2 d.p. -0.31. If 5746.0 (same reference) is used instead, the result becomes -0.41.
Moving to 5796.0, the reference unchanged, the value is -0.35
